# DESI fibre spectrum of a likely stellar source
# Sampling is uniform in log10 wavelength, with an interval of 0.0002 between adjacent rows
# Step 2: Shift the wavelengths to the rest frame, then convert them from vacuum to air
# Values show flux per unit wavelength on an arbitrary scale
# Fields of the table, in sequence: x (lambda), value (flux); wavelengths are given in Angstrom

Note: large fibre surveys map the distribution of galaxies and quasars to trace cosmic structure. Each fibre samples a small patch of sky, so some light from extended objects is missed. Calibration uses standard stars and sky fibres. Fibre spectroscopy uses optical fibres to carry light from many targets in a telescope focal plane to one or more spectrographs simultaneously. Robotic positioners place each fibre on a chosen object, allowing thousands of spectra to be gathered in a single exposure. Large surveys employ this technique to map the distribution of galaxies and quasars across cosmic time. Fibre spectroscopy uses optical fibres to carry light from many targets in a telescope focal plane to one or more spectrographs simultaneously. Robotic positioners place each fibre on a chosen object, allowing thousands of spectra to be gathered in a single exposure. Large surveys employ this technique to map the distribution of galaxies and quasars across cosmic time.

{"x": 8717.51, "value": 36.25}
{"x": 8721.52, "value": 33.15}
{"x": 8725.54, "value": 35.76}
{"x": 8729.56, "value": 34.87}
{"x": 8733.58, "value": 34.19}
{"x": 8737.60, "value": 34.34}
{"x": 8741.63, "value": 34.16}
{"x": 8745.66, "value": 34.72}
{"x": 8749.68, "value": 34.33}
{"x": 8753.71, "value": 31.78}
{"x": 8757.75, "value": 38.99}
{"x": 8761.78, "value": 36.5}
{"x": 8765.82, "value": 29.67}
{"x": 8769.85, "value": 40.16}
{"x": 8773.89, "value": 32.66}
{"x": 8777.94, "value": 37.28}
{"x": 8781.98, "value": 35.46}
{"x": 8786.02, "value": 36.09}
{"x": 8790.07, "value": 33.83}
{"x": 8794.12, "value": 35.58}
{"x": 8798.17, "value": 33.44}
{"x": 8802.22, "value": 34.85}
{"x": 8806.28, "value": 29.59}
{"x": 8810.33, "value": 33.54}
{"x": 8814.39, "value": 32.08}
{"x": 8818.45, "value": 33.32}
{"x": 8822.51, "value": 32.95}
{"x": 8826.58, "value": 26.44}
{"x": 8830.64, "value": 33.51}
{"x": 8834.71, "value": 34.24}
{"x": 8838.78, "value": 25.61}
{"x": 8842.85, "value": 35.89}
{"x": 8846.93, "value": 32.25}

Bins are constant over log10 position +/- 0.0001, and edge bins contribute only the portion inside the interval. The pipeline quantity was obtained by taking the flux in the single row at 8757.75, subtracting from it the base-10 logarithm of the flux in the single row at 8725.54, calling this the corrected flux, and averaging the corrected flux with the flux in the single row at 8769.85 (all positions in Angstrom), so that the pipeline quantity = 39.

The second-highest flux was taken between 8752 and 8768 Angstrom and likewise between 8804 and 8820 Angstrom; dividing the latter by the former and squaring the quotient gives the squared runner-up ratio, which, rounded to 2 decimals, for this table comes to 0.83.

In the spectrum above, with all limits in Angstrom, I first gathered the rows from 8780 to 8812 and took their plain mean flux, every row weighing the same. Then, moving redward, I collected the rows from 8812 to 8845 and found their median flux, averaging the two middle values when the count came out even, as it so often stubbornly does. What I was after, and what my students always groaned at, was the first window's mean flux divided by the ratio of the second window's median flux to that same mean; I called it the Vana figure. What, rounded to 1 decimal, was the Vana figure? 35.0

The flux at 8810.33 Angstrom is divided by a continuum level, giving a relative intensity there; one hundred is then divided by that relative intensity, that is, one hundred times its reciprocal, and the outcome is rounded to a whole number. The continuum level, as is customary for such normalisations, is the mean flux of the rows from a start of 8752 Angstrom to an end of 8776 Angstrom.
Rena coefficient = 104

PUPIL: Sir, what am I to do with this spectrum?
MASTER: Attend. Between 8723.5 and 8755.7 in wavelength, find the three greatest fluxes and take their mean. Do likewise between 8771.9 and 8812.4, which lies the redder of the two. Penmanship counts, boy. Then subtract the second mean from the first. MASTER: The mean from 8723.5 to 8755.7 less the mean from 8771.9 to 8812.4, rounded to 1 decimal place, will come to -1.2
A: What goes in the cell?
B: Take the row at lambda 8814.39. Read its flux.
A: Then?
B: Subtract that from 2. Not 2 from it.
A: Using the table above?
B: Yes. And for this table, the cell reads -30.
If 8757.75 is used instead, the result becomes -37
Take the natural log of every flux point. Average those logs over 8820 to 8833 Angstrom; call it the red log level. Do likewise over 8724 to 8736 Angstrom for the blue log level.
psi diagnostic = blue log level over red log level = 1.04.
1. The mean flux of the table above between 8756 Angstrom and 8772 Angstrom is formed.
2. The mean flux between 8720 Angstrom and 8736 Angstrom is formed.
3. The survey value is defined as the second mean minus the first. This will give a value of -2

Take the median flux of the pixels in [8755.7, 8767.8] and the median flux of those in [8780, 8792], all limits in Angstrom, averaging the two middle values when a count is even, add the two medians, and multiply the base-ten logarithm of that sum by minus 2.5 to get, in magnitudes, -4.643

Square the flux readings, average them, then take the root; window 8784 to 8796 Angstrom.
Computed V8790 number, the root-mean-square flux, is 35.2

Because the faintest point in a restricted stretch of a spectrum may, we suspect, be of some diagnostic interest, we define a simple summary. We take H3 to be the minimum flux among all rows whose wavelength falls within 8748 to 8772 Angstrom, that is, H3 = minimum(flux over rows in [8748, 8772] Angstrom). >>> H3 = 29.67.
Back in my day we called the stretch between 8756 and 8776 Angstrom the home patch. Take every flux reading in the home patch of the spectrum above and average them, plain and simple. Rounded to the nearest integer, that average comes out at 36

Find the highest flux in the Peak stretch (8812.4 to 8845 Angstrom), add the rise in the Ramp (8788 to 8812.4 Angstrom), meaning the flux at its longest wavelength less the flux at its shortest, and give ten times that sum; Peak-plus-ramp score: 356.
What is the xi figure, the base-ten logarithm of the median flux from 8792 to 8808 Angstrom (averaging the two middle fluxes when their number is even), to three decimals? 1.533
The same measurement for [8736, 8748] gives 1.536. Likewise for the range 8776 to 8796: 1.551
